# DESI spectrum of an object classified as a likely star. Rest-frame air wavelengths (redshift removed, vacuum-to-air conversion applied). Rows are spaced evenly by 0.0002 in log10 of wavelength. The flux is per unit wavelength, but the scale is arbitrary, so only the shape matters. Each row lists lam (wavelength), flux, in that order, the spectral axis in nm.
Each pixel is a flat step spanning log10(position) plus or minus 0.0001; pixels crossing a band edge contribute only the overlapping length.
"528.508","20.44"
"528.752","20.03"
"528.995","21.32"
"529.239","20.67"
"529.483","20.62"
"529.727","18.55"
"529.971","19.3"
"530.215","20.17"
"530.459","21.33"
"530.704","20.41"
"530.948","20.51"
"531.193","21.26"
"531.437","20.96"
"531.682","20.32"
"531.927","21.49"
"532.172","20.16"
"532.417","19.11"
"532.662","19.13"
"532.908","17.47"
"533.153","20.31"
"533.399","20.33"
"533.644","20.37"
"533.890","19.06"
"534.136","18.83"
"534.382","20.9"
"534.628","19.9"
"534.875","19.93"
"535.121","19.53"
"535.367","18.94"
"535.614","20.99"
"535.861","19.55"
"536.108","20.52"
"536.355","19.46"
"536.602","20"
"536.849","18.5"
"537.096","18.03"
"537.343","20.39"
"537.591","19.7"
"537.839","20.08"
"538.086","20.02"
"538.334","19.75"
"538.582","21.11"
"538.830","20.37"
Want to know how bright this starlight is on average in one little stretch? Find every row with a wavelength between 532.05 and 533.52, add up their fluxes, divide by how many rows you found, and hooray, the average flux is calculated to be 19.4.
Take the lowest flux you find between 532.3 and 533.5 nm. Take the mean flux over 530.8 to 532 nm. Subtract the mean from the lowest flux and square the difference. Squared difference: 12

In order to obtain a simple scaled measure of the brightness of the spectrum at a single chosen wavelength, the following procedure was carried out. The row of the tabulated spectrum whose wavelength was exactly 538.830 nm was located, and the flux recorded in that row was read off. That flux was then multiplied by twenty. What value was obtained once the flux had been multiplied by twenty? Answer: 407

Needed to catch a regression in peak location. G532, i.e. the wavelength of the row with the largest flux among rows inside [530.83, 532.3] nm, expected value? 531.927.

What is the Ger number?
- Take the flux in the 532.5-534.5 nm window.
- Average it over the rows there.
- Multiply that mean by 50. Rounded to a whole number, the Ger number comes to 977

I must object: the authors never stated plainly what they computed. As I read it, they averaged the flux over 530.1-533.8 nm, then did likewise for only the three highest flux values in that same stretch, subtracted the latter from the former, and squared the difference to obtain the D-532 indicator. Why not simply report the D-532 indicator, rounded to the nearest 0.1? 1.3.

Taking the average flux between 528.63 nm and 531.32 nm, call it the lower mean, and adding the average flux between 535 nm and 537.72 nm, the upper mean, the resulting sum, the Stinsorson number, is 39.98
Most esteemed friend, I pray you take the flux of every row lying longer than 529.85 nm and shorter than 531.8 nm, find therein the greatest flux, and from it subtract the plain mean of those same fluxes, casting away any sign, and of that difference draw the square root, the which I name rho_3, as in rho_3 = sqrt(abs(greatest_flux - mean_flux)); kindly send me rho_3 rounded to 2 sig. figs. 0.89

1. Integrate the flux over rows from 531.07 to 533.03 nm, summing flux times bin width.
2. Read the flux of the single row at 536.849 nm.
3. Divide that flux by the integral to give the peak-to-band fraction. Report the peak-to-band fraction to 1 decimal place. 0.5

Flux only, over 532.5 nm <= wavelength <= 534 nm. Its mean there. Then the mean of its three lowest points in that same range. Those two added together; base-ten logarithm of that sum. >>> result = 1.58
